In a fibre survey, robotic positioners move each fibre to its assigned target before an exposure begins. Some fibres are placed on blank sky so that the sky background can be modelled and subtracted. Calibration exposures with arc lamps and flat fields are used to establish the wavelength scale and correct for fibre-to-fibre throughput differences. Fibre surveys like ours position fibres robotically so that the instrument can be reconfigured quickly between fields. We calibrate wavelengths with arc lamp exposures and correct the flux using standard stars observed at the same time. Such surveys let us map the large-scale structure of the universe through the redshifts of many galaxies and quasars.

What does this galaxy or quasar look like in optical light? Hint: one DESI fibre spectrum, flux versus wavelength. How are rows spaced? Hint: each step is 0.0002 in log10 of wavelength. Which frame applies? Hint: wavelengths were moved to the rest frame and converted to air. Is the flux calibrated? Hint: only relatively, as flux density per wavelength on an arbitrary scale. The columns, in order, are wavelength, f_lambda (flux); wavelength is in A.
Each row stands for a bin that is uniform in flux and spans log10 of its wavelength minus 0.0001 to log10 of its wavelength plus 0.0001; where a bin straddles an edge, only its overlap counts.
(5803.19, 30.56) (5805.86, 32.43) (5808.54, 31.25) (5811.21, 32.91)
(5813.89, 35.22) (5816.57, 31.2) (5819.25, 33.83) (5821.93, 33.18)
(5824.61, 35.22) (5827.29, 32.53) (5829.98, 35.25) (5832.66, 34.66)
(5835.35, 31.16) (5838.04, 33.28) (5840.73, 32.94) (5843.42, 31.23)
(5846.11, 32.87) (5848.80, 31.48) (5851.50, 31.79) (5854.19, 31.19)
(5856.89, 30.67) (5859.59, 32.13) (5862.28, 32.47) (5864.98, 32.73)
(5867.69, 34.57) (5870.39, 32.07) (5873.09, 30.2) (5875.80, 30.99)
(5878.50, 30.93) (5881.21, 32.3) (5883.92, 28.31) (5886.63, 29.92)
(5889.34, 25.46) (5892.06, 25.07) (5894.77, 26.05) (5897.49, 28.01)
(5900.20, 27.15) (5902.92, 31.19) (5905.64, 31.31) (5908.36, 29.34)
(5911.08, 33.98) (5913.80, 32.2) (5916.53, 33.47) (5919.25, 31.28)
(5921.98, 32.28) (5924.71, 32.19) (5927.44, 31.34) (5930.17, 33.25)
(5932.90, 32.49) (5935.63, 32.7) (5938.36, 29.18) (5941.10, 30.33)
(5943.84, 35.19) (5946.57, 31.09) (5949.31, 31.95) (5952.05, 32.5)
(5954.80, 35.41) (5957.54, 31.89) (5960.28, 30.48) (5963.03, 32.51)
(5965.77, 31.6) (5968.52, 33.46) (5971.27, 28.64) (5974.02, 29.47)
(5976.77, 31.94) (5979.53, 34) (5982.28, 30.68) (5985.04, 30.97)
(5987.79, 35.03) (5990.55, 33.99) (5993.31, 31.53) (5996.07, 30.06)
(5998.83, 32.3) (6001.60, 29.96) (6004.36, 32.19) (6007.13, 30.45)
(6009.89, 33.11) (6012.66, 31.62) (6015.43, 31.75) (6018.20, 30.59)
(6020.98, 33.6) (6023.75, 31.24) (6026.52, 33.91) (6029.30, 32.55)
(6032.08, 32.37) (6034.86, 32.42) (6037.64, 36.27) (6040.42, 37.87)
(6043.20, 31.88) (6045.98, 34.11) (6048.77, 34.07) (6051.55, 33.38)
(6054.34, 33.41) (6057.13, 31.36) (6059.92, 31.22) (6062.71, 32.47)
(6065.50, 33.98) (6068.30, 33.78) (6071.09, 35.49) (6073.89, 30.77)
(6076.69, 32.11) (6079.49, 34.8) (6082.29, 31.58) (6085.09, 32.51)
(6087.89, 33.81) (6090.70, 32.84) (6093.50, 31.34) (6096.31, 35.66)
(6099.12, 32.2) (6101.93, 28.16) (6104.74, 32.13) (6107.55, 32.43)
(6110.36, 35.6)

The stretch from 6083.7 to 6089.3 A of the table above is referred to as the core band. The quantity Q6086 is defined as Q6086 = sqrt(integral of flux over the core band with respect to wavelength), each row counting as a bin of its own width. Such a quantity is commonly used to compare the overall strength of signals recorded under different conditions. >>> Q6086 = 13.6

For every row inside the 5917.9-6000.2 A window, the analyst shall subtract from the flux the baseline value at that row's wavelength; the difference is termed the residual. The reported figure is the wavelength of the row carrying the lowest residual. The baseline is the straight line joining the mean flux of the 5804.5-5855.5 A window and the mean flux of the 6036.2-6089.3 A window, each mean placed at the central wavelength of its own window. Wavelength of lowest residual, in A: 5971.27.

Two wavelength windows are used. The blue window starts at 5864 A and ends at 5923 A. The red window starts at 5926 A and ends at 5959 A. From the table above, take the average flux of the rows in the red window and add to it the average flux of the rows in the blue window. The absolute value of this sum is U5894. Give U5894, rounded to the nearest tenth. 62.7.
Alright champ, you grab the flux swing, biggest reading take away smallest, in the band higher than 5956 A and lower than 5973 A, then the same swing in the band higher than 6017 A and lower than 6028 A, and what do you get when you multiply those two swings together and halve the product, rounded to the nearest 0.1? 8.0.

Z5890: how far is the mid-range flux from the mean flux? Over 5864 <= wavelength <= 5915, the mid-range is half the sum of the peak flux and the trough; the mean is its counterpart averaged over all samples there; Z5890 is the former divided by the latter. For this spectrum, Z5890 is 0.99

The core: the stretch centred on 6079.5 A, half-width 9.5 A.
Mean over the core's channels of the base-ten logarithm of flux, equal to 1.52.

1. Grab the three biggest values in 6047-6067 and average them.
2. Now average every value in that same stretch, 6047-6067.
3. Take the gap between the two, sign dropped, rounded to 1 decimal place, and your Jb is 1.0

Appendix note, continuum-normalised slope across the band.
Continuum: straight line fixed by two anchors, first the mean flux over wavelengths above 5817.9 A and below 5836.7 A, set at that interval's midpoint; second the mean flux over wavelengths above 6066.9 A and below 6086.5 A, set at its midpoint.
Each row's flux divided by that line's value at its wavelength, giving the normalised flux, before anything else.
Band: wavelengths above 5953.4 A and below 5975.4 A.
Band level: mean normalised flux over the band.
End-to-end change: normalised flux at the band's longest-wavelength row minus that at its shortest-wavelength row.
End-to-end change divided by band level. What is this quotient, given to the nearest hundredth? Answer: -0.19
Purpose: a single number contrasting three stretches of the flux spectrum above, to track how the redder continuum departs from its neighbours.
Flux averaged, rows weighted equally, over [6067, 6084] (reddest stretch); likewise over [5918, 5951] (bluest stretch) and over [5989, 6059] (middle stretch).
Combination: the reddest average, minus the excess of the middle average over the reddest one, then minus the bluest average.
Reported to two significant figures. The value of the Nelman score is 1.6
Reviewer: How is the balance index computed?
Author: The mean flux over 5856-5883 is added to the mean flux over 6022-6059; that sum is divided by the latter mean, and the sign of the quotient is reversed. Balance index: -1.954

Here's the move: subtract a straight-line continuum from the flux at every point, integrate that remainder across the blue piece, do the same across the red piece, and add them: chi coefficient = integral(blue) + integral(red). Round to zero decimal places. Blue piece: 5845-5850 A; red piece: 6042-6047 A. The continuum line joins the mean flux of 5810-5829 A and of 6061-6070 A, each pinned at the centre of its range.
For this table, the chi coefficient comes -9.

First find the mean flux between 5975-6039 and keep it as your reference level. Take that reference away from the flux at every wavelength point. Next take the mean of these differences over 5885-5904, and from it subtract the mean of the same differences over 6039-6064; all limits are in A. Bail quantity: -5.8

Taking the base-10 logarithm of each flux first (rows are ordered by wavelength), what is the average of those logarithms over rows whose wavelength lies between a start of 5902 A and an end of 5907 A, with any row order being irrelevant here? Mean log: 1.49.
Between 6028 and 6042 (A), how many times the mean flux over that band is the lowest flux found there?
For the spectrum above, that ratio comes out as 0.944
